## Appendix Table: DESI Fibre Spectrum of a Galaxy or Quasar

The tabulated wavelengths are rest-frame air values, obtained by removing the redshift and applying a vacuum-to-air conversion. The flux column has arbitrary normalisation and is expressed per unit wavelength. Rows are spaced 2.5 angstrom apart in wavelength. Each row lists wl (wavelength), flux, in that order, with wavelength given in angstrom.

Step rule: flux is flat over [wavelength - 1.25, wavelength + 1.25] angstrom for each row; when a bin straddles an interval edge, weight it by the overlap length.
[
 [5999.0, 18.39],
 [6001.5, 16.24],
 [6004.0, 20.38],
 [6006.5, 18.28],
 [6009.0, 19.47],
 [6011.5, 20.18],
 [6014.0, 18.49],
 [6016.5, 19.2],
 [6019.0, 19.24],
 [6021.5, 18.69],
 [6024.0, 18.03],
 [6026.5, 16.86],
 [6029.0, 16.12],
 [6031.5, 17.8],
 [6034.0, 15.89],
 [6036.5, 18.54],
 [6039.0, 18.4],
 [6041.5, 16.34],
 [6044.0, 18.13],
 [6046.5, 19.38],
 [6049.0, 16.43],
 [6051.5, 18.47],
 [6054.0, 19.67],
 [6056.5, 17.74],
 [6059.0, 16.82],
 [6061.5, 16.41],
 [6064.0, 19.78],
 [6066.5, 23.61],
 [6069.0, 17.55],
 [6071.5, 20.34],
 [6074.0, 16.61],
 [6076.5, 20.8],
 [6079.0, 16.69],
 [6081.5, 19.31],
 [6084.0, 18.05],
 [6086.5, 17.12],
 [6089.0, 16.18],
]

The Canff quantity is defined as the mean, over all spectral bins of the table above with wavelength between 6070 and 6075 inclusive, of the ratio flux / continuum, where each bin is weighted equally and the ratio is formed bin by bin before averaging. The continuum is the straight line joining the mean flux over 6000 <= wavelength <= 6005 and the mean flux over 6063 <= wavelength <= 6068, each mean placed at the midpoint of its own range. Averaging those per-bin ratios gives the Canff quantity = 0.84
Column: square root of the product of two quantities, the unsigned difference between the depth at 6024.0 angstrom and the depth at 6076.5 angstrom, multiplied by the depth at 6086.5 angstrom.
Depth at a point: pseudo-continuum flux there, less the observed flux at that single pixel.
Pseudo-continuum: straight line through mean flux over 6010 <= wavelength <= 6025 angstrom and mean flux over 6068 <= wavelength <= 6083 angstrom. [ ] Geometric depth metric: 2.1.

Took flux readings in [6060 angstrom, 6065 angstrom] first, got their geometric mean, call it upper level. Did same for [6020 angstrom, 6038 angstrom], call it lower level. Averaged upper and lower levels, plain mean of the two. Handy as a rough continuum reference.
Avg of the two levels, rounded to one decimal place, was 17.7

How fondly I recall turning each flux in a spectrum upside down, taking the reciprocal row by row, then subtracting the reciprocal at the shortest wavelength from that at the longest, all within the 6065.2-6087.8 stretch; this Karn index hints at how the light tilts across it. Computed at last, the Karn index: 0.016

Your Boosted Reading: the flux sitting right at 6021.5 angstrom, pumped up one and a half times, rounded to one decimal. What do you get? 28.0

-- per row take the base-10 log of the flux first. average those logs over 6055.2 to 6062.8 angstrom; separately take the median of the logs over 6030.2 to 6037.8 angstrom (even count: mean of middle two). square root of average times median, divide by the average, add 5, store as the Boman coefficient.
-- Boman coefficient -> 6.01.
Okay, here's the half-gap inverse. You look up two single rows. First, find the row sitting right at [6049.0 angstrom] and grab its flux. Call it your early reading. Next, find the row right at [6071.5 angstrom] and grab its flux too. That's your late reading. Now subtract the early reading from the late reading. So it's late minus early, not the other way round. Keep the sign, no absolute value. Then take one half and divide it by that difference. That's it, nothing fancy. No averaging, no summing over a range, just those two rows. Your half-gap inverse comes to 0.13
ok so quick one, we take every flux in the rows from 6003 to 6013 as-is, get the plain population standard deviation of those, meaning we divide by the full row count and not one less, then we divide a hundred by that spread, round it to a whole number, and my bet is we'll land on 122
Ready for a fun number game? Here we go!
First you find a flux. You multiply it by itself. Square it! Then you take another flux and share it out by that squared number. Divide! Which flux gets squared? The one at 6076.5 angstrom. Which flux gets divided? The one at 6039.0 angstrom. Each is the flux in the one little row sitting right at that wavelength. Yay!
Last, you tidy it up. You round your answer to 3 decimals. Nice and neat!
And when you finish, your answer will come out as 0.043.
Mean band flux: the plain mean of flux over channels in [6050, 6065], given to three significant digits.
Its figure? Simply 18.1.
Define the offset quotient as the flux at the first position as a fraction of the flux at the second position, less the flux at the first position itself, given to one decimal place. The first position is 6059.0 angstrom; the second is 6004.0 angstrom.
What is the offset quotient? -16.0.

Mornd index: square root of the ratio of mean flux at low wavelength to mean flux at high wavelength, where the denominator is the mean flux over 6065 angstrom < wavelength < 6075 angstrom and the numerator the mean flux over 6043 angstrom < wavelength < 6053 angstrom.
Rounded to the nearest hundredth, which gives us 0.96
